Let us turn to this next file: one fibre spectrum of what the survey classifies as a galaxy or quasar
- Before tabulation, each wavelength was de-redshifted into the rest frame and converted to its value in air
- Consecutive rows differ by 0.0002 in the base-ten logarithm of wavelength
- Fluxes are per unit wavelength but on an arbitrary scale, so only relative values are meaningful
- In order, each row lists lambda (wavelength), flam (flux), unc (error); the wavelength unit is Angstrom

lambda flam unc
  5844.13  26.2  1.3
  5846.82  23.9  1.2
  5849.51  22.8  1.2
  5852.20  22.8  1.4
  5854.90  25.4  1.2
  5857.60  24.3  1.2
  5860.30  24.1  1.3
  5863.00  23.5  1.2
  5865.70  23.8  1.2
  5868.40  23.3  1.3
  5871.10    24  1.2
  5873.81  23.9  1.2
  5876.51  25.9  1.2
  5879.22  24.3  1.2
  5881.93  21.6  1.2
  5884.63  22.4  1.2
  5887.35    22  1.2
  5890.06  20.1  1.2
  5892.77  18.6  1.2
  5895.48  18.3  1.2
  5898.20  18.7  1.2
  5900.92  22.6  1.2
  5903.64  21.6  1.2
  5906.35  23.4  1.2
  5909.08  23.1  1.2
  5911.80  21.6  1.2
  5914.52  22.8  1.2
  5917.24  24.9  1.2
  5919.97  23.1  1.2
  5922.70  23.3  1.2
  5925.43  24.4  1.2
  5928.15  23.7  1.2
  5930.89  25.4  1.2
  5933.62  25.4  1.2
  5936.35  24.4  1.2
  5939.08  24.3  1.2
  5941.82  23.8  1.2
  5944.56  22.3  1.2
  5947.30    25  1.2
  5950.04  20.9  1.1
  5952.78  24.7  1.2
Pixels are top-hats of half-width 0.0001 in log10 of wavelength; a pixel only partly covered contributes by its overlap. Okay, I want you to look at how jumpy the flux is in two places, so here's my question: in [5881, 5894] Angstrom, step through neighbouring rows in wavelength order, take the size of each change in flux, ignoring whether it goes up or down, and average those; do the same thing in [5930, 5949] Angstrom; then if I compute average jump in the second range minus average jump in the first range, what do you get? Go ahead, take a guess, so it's -0.18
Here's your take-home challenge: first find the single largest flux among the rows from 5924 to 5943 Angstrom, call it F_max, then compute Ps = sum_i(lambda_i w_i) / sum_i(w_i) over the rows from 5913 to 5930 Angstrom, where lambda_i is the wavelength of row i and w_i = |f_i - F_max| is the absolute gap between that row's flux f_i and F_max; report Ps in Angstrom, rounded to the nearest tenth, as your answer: 5920.9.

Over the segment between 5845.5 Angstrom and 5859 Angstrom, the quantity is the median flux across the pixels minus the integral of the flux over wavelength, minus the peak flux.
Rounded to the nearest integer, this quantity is -323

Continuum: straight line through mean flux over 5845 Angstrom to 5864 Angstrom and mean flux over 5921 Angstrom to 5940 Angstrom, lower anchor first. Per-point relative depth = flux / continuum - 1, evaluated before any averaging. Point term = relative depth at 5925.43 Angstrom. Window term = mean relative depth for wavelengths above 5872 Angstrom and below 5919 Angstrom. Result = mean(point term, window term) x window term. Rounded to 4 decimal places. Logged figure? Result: 0.0035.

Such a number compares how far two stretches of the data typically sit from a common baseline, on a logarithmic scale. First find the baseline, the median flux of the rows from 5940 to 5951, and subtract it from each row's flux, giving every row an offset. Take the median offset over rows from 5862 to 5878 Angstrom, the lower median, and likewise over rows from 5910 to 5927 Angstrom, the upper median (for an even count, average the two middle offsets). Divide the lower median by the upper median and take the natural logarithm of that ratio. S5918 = 1.7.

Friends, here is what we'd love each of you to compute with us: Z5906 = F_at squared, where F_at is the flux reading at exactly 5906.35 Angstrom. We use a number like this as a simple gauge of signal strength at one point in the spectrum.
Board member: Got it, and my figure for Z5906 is 548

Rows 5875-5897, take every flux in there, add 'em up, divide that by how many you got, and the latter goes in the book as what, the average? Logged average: 21.6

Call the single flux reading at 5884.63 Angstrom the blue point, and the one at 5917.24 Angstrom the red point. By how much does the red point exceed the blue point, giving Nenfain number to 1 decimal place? 2.5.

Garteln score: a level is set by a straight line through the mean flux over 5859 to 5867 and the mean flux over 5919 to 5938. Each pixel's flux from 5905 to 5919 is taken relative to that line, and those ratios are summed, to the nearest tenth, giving 4.8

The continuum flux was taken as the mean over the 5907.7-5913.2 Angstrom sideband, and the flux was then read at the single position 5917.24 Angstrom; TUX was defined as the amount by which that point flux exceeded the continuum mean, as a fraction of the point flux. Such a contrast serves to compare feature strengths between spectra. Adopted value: 0.10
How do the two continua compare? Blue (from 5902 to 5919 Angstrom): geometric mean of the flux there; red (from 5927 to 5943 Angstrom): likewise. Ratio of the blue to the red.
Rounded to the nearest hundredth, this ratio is 0.93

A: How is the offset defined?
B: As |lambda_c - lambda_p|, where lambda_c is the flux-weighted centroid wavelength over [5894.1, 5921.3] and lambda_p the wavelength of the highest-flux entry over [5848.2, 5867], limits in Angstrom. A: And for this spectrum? 53.4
